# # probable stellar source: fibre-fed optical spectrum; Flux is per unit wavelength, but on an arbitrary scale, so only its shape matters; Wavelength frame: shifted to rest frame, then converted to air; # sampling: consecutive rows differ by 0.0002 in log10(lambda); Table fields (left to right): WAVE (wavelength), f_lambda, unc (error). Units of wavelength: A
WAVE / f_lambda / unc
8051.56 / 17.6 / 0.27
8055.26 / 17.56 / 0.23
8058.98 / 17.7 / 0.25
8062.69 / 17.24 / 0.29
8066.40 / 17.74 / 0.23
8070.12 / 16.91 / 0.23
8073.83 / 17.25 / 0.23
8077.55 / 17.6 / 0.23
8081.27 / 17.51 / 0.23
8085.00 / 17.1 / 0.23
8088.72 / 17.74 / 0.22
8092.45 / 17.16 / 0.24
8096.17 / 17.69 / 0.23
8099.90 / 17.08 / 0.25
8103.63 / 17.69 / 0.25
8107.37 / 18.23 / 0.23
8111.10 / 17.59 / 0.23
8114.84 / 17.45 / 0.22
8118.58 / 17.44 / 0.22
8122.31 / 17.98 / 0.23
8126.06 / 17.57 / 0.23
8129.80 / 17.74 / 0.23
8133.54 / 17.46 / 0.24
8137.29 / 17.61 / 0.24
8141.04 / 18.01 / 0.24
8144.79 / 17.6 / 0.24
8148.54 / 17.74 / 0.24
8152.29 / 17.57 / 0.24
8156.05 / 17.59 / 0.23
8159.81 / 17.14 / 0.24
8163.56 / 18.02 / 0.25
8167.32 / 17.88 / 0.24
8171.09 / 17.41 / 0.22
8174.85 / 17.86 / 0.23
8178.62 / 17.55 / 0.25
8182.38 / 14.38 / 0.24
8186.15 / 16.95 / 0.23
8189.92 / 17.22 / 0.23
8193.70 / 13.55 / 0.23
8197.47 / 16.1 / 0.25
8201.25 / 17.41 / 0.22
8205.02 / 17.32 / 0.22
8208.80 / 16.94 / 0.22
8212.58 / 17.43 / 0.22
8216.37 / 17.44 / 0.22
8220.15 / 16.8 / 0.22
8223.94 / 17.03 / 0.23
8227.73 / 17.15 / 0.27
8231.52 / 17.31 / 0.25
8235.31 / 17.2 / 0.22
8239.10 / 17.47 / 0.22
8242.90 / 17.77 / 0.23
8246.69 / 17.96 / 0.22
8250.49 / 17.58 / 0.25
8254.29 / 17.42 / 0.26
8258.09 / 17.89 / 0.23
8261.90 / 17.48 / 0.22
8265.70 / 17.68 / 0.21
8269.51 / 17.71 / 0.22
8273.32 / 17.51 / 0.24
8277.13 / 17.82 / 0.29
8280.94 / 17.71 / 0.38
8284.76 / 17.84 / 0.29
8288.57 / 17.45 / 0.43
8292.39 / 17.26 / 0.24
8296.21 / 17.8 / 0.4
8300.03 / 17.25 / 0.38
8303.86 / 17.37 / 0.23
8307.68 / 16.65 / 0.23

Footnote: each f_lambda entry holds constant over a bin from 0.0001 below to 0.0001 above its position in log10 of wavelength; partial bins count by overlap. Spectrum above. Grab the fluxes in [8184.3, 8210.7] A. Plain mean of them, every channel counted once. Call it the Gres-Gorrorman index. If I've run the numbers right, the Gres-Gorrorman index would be 16.50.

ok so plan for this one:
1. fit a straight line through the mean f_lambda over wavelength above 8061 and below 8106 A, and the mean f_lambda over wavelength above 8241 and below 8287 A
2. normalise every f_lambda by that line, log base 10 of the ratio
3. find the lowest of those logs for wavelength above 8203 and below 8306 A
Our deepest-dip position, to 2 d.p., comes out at 8220.15 A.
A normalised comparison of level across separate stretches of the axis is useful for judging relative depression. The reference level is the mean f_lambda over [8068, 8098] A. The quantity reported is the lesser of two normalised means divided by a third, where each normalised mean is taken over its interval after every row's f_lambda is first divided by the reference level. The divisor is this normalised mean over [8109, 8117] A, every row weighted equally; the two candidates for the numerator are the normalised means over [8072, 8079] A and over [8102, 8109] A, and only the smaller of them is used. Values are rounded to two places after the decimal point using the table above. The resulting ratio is 0.99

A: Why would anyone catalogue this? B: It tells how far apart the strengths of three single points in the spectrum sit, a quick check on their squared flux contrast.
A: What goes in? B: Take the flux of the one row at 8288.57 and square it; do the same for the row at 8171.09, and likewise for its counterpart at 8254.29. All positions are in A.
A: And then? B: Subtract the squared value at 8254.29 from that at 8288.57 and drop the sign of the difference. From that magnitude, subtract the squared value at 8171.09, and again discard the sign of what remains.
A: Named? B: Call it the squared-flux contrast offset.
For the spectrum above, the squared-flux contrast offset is 302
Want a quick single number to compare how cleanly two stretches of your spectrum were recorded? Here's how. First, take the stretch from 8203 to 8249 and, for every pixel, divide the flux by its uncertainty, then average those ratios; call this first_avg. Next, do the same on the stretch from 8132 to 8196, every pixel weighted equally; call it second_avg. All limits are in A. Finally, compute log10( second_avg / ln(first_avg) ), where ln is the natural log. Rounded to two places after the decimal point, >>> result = 1.22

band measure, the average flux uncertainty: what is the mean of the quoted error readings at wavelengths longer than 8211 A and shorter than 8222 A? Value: 0.220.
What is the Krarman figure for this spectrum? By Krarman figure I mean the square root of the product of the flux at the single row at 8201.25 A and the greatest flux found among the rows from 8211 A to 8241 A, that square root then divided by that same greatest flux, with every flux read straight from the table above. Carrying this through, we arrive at 1.00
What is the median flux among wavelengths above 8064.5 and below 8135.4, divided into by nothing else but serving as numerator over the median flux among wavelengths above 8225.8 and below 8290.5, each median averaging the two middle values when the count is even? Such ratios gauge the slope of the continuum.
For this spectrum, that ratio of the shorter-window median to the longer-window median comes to 1.00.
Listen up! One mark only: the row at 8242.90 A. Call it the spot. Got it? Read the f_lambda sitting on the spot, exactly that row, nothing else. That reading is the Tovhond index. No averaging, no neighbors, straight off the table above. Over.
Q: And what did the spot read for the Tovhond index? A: 17.77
